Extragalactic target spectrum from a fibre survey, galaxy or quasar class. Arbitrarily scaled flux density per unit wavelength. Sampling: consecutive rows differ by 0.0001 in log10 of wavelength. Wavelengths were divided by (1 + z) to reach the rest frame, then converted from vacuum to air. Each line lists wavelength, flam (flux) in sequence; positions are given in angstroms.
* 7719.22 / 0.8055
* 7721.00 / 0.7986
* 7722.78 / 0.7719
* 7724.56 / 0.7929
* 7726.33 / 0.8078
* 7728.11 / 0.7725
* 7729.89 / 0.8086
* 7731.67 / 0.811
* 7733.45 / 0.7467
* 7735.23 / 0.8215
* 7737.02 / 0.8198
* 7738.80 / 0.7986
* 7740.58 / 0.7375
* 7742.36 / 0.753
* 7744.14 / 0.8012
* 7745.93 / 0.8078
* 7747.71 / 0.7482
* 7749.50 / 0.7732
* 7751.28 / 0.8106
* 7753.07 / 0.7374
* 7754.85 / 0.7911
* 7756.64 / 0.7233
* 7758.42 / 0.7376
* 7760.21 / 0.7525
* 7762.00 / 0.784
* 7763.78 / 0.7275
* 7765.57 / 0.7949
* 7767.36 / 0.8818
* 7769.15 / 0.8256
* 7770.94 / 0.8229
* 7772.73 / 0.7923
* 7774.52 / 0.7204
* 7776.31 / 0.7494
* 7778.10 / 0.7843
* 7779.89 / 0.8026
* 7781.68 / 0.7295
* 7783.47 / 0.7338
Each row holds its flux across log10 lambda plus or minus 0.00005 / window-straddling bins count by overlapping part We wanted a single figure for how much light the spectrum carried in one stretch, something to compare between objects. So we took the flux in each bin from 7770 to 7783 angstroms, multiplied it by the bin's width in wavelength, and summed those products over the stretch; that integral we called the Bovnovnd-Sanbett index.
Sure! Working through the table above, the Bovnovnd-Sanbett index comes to 10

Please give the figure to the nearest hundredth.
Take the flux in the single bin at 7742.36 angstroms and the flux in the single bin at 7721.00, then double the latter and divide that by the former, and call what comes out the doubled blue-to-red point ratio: 2.12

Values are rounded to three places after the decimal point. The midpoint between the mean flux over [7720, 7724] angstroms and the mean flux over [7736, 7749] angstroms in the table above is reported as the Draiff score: 0.783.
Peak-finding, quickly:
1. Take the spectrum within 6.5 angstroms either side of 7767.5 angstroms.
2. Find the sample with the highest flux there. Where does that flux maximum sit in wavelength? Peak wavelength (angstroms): 7767.36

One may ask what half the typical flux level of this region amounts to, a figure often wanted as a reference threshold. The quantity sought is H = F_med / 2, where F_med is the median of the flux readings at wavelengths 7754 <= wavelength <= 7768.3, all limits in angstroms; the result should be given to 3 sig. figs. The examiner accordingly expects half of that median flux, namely 0.384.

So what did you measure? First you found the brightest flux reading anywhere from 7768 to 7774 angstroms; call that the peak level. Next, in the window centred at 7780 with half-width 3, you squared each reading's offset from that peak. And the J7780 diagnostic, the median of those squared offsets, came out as 0.0017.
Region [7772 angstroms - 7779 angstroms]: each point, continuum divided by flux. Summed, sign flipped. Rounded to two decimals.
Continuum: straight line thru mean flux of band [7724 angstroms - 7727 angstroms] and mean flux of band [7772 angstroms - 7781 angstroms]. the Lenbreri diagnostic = -4.05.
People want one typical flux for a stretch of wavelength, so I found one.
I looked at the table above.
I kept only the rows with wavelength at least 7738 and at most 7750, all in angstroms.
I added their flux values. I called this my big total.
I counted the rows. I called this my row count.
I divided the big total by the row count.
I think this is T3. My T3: 0.774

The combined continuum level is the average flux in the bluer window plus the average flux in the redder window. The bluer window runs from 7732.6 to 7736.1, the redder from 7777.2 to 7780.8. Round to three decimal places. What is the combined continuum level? 1.578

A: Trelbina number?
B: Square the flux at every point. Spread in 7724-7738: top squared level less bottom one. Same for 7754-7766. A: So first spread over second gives 1.1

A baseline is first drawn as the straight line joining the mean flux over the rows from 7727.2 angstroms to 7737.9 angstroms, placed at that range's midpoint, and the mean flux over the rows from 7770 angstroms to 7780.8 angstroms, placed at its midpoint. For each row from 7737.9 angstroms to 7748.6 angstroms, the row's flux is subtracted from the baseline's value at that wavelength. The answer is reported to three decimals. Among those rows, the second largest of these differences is 0.042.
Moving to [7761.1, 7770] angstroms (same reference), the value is 0.000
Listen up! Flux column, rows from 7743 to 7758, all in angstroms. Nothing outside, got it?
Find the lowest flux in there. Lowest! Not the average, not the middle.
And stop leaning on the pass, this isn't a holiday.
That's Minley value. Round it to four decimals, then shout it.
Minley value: 0.7233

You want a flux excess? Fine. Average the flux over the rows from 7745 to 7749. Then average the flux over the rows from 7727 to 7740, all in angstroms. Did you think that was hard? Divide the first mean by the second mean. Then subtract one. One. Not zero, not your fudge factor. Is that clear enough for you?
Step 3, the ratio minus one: -0.024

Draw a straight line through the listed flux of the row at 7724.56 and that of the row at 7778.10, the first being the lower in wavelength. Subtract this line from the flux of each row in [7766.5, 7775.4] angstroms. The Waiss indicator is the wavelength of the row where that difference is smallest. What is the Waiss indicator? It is 7774.52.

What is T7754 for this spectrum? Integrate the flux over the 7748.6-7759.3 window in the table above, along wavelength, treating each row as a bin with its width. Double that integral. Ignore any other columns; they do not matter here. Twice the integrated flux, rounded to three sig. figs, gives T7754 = 16.3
